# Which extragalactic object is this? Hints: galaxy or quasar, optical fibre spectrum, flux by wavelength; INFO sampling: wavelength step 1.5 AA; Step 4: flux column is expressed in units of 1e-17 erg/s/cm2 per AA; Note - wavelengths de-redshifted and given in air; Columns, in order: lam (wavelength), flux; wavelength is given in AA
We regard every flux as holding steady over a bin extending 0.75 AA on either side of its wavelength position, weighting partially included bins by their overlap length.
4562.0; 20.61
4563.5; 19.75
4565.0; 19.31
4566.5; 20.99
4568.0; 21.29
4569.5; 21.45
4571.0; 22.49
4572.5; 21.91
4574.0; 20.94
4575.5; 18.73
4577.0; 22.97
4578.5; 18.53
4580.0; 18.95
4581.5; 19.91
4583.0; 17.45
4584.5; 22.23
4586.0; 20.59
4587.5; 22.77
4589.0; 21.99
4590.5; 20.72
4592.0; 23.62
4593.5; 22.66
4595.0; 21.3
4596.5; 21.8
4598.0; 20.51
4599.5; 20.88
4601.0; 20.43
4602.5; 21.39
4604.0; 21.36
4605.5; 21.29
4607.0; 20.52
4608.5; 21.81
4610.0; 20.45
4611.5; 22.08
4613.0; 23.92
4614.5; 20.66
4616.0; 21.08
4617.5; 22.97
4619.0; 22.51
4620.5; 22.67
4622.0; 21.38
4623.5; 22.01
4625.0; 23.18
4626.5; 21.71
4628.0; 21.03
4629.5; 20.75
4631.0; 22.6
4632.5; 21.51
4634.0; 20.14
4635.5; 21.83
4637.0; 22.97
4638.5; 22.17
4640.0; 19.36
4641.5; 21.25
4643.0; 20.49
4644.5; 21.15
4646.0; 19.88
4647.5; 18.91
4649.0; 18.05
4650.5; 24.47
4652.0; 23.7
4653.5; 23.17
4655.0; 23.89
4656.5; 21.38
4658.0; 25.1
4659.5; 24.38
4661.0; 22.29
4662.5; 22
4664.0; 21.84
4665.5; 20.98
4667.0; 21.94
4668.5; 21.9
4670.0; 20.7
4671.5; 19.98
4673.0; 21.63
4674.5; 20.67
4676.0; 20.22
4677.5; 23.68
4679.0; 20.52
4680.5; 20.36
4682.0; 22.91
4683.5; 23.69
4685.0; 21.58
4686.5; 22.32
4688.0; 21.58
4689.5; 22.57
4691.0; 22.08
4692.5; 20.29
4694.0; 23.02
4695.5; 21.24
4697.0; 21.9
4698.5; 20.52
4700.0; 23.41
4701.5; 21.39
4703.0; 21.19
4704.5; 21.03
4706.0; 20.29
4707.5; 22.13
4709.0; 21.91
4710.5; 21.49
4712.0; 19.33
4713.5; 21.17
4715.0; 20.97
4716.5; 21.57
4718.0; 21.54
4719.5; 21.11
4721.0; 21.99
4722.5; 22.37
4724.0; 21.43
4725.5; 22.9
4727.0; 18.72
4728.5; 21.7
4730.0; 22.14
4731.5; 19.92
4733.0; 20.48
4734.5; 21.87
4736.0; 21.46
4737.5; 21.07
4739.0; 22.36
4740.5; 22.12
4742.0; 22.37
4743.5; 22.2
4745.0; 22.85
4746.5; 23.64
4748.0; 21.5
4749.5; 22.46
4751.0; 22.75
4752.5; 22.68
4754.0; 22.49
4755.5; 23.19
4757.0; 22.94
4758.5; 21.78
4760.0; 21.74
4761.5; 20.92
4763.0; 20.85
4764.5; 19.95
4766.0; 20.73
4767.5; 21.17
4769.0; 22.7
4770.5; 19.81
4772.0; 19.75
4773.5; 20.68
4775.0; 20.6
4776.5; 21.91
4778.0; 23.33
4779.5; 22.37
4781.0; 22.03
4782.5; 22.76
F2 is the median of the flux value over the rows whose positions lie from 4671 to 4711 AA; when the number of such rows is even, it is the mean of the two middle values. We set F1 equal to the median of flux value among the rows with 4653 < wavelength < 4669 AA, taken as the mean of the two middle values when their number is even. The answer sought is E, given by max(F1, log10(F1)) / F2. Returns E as 1.02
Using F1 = 22.0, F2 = 21.6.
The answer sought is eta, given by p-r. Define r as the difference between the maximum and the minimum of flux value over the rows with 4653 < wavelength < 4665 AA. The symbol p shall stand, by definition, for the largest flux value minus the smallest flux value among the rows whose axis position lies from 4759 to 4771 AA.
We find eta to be -0.8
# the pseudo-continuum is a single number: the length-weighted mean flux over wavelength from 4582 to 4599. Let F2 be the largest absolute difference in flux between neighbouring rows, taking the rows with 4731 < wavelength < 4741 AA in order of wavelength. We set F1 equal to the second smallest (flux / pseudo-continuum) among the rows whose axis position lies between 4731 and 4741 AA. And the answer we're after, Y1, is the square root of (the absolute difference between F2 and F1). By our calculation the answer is 0.7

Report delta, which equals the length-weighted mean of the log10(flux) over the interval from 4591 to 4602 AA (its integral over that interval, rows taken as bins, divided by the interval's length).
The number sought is 1.33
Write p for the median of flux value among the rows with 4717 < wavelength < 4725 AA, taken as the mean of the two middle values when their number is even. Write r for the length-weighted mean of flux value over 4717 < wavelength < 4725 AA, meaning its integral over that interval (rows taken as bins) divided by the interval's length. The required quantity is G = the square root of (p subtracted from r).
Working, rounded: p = 21.5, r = 21.72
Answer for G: 0.43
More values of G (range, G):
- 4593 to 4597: 0.29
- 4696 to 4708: 0.42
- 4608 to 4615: 0.11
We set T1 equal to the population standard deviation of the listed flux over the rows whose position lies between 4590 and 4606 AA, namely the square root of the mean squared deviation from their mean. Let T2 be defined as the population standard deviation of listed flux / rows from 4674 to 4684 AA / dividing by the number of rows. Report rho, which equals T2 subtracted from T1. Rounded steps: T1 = 0.91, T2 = 1.5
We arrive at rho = -0.6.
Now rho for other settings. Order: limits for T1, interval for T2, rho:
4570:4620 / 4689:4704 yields 0.5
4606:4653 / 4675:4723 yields 0.4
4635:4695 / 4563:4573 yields 0.5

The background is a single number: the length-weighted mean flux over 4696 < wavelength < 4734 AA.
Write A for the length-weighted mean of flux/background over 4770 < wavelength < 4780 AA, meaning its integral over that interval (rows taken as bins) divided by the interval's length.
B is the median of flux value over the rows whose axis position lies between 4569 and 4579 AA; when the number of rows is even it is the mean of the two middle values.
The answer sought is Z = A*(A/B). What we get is 0.0462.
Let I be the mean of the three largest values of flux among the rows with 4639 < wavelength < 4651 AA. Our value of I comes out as 22.3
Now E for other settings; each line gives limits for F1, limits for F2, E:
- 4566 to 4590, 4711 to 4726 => 0.98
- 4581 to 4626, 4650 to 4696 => 0.97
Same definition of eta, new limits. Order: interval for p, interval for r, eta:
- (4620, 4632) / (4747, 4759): 0.7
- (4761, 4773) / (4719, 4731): -1.2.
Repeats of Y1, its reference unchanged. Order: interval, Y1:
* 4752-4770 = 0.7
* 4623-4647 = 1.4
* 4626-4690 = 2.4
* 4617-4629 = 0.7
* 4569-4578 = 1.8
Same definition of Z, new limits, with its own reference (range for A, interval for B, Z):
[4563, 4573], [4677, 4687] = 0.0437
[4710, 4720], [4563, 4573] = 0.0457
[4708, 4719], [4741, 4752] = 0.0439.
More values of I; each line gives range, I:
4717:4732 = 22.5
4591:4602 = 22.7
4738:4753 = 23.1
